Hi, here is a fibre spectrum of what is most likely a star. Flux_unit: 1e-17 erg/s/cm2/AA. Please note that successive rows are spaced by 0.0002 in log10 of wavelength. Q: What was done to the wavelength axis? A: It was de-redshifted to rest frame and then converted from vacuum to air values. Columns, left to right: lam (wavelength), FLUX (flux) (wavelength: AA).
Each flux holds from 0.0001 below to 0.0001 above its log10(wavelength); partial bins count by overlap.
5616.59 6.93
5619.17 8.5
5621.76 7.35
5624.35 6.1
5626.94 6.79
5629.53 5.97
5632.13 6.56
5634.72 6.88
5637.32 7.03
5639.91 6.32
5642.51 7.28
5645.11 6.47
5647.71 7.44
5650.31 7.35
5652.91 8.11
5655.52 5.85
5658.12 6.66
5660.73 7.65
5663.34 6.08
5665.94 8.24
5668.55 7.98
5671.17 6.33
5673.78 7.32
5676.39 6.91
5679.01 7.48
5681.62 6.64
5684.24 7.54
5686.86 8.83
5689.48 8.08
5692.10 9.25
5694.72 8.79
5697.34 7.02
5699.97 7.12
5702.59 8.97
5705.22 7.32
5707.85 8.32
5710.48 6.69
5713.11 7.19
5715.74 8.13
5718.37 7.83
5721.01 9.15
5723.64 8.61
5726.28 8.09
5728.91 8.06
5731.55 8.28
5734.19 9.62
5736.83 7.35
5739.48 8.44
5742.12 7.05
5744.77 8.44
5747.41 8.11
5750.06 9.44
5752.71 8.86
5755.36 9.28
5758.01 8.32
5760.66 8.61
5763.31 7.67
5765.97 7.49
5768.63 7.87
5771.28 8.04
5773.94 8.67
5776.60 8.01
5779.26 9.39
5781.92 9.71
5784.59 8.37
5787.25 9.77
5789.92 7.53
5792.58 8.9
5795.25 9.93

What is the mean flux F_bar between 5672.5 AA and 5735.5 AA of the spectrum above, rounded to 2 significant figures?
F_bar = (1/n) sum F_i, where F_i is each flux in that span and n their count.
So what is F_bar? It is 8.0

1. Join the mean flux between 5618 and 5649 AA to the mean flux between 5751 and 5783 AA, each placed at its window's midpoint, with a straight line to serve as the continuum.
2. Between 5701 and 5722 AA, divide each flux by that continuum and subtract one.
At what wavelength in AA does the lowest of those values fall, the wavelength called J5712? 5710.48 AA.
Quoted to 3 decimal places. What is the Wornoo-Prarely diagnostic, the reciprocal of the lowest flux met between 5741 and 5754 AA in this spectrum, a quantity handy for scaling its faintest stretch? 0.142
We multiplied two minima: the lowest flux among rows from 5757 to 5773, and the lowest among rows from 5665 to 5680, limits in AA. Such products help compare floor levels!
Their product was 47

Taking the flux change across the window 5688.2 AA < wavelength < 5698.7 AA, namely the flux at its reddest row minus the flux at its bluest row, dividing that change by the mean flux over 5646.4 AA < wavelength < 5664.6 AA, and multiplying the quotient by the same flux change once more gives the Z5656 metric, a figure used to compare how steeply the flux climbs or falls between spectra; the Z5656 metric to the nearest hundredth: 0.16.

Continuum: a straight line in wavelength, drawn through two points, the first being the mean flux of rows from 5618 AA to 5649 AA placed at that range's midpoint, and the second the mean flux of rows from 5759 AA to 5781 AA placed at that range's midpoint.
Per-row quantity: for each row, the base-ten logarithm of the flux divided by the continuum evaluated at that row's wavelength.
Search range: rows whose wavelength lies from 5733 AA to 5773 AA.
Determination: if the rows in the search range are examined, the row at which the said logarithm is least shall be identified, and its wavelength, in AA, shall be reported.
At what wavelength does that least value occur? 5742.12 AA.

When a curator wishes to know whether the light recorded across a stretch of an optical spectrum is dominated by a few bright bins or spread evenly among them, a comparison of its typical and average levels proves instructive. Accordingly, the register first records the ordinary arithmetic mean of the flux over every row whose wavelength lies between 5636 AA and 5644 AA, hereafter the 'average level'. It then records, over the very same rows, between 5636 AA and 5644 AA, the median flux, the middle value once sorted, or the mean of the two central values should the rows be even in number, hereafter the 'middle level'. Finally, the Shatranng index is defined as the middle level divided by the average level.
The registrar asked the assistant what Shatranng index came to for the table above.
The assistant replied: 1.02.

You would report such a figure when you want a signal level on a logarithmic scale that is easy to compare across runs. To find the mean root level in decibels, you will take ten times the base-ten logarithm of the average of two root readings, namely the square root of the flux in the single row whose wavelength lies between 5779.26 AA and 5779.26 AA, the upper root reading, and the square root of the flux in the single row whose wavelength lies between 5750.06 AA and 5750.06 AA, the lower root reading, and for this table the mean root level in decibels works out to 4.87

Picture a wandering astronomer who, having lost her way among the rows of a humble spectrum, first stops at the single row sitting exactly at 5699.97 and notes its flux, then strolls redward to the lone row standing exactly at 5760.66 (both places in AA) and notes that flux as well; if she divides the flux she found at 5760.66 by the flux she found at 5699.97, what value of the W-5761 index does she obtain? 1.21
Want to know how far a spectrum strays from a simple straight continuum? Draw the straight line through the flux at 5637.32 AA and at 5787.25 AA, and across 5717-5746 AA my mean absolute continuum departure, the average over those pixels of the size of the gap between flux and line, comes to 0.74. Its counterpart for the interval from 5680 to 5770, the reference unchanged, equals 0.83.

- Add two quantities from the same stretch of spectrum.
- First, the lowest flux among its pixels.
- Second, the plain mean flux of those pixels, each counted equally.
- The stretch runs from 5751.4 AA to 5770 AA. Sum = 15.8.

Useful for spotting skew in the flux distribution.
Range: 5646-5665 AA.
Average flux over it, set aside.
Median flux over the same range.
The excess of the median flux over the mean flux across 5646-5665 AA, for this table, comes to 0.3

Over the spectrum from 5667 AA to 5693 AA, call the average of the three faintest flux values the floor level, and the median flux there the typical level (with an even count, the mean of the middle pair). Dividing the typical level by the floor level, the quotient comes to 1.13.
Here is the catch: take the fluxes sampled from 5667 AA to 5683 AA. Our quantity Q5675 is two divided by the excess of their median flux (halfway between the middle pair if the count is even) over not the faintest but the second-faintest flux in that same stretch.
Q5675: 4.2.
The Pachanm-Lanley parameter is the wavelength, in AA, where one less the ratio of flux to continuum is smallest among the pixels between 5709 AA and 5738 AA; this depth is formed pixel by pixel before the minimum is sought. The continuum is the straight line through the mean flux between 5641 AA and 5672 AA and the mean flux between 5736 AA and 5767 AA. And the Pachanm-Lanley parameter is 5734.19 AA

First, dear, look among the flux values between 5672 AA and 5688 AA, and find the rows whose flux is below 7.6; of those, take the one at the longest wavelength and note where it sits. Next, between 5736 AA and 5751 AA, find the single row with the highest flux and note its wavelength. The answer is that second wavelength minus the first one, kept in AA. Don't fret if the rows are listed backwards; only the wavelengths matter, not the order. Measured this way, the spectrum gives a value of 65.8 AA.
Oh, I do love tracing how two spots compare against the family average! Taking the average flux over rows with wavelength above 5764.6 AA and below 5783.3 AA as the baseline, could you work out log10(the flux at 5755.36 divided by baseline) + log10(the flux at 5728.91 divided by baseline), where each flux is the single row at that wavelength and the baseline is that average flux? 0.020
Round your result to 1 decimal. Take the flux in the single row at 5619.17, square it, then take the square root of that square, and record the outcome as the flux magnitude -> 8.5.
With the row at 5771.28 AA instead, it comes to 8.0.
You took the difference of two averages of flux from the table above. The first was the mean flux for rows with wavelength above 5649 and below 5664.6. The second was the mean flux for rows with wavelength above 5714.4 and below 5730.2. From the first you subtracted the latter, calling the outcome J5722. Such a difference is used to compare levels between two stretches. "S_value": -1.36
